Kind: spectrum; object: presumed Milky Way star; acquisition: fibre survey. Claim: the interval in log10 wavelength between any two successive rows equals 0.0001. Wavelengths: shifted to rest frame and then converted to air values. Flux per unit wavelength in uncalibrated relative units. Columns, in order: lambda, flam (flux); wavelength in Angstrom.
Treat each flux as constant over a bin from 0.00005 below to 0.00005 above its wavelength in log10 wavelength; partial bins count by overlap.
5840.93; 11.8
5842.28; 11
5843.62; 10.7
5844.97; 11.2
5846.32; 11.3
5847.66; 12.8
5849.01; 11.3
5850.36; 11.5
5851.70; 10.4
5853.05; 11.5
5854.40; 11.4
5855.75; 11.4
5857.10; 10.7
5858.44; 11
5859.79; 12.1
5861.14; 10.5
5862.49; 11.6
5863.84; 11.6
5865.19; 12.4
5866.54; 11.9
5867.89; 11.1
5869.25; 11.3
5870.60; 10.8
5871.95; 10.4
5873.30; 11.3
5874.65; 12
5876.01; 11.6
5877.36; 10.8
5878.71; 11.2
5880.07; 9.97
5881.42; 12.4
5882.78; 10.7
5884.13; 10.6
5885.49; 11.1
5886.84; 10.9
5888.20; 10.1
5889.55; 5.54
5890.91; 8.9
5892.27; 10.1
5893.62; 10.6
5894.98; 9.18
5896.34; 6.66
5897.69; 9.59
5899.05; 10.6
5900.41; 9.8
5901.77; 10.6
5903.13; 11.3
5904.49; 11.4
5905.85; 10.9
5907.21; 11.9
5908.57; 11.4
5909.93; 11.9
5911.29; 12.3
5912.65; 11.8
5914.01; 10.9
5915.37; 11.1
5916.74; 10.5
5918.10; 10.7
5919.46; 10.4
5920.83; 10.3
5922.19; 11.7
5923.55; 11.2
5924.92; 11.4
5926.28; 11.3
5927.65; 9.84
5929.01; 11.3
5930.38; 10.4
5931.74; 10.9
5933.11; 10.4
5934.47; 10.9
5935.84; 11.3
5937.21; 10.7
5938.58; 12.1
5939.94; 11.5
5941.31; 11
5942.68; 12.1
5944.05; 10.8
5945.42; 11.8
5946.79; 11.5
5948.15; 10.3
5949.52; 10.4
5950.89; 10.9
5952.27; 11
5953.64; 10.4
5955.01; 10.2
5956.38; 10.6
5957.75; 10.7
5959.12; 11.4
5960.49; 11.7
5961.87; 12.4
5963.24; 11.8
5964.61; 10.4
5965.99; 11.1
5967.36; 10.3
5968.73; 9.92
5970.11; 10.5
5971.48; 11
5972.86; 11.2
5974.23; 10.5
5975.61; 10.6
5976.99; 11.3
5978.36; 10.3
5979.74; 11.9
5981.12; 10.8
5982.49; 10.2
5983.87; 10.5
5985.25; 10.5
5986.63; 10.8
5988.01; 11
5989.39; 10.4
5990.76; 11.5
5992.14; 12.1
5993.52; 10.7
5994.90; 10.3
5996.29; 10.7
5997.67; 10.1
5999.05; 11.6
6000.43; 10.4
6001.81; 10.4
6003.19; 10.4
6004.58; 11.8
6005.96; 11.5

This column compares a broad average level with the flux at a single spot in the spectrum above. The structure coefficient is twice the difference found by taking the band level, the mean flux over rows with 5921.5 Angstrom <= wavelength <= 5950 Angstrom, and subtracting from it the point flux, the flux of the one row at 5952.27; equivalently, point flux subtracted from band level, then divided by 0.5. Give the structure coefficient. 0.2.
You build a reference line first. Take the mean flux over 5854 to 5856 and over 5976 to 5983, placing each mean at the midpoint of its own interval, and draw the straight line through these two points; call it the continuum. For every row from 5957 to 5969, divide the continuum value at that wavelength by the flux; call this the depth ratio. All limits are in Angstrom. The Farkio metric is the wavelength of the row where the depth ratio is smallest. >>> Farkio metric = 5961.87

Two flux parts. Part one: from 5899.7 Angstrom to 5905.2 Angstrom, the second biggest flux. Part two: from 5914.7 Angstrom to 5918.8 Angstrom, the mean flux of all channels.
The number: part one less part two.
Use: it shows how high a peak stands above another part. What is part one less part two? 0.5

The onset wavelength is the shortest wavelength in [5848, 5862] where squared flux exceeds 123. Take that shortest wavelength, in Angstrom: 5849.01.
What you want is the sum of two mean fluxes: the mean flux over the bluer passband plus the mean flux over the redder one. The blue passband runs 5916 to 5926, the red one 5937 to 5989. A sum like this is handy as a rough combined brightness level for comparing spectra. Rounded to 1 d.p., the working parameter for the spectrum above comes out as 21.8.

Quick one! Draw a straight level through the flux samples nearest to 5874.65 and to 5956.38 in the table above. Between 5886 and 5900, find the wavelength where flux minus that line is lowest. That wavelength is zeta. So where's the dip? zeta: 5889.55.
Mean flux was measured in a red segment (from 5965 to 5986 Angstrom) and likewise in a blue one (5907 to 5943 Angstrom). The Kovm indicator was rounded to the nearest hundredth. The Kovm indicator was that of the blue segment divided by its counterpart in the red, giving 1.04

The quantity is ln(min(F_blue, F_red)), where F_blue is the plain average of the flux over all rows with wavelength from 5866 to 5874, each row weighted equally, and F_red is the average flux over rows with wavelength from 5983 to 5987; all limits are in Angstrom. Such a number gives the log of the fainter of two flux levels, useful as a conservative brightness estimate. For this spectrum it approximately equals 2.36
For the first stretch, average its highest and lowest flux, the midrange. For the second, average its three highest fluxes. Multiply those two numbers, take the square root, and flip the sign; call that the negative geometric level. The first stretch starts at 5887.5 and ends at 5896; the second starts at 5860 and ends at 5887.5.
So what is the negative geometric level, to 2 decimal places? -9.95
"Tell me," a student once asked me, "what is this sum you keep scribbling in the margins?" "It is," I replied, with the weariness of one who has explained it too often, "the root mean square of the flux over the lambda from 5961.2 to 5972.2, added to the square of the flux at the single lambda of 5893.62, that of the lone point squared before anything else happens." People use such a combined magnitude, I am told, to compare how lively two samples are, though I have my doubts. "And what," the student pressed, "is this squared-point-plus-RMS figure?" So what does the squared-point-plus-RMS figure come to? 123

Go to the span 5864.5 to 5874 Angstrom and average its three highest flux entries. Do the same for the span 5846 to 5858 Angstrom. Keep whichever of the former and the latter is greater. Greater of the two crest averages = 11.9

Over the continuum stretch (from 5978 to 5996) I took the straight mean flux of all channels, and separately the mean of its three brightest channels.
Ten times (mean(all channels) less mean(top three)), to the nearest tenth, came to -9.9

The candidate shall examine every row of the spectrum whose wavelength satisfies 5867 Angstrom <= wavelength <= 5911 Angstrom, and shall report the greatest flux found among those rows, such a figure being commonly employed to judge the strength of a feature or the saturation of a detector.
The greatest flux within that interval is 12.4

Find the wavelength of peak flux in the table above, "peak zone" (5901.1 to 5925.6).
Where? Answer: 5911.29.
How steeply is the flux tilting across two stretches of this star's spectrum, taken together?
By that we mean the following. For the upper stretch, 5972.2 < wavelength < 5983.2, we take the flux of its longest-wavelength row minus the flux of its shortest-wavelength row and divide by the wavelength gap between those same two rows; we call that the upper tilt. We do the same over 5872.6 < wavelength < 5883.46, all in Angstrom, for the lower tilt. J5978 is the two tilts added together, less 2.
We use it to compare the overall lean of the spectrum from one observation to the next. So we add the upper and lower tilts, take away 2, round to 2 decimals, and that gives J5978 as -2.17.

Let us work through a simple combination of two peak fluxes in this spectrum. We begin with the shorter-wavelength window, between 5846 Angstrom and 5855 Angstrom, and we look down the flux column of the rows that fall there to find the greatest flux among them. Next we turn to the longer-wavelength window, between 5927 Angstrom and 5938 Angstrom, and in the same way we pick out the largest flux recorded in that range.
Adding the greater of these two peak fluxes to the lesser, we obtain 24.1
